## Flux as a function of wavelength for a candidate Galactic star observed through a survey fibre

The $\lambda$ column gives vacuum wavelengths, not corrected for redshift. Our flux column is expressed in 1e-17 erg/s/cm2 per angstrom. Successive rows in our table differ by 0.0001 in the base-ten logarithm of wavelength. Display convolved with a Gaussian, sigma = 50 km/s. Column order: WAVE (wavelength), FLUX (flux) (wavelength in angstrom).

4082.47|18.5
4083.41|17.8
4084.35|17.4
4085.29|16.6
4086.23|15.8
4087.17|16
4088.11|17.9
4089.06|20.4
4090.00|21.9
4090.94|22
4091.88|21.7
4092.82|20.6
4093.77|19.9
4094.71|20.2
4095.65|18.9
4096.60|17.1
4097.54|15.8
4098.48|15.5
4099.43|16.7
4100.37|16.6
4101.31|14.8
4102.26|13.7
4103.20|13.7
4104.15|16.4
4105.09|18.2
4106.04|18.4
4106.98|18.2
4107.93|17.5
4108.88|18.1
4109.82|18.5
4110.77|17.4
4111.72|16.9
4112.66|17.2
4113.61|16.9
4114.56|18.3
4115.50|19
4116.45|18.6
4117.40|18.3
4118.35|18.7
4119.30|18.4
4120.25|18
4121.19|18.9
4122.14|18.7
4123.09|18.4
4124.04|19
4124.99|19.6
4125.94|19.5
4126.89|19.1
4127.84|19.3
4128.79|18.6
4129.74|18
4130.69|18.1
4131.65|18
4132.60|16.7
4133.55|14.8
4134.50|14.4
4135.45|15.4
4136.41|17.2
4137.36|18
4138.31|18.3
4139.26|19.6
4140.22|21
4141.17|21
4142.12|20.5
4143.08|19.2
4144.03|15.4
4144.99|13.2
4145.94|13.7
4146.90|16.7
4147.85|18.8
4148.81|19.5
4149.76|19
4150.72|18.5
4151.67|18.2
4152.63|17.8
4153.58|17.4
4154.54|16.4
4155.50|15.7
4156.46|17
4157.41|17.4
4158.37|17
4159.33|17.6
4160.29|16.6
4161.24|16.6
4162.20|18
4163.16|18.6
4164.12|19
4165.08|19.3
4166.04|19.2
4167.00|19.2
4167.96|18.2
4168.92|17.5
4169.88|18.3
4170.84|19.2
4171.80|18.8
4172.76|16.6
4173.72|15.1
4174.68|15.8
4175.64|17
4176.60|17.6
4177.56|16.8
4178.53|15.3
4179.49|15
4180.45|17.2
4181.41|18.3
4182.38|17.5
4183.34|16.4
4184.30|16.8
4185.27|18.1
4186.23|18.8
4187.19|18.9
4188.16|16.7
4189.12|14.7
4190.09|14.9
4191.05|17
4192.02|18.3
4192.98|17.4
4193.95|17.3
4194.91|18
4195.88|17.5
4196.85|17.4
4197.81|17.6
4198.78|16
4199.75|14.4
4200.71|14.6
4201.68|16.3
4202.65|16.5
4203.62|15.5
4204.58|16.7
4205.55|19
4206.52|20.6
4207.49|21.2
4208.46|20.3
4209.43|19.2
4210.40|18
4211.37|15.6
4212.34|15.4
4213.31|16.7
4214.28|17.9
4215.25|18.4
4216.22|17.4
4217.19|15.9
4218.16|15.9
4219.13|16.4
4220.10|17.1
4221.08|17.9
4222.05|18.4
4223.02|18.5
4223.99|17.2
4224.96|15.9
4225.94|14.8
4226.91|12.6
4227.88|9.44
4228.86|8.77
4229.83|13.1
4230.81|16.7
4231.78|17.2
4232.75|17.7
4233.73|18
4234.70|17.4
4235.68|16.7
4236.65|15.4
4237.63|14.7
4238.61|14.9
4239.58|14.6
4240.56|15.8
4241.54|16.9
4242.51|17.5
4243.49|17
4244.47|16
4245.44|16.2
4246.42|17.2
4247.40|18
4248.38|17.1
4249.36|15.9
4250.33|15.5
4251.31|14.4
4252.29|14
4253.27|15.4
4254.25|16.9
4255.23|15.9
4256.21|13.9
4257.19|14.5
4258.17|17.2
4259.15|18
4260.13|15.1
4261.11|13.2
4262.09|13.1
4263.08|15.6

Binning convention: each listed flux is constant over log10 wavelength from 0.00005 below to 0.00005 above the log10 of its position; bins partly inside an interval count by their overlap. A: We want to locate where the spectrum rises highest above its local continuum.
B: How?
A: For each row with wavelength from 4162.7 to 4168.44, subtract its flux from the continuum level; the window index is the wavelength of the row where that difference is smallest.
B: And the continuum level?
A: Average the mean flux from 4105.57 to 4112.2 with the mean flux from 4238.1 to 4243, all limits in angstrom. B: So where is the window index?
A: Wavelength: 4165.08 angstrom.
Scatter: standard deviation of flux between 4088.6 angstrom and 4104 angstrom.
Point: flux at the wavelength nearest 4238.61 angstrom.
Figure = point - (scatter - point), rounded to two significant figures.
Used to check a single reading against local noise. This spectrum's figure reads 27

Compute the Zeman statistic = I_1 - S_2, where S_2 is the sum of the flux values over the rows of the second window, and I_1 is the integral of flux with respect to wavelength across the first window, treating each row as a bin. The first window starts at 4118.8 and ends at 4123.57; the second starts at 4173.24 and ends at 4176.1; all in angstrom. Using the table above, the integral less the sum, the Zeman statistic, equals 40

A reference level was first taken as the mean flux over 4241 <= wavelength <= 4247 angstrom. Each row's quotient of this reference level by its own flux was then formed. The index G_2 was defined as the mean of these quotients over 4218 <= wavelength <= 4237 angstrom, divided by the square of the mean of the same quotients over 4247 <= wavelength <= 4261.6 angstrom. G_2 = 0.95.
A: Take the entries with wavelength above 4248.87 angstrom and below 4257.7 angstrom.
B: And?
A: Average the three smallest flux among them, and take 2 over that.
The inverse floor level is 0.142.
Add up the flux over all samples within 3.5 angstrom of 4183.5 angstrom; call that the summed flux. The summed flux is 123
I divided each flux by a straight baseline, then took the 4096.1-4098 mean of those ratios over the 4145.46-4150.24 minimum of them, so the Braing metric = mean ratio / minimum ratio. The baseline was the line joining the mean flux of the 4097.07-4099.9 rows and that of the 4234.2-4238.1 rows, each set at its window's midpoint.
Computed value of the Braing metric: 1.20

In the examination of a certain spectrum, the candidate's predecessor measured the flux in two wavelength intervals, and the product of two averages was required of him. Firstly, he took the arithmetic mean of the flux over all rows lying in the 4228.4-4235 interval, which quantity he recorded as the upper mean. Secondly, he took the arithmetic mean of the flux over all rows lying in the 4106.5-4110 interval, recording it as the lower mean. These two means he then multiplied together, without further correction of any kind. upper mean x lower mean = 281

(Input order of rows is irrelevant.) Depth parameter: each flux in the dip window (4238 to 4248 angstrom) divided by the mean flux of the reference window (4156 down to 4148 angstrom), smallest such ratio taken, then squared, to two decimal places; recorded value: 0.67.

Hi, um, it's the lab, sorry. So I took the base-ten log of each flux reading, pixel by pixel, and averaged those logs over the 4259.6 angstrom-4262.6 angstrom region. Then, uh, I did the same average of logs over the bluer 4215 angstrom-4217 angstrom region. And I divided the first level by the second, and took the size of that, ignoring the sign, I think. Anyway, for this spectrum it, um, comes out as 0.91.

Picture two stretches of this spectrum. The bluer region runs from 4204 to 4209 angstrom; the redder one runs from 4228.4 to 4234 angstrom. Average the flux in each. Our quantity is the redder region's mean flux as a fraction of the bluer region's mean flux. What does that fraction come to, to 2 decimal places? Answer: 0.78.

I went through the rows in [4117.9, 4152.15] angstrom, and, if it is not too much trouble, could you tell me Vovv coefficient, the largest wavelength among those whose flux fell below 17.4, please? 4146.90 angstrom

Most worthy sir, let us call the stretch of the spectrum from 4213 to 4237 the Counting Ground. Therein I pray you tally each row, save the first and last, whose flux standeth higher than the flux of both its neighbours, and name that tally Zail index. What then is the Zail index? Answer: 3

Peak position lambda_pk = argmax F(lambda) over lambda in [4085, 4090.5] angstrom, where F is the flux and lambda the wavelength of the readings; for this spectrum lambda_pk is 4090.00 angstrom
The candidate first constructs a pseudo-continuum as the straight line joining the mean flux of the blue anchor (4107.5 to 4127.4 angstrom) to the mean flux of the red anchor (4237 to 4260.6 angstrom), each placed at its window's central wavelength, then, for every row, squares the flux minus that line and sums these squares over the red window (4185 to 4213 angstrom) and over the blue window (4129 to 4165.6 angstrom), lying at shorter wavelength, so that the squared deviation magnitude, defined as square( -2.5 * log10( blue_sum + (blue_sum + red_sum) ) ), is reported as 41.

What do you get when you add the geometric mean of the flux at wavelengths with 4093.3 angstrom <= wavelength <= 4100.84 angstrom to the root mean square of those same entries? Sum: 35.2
